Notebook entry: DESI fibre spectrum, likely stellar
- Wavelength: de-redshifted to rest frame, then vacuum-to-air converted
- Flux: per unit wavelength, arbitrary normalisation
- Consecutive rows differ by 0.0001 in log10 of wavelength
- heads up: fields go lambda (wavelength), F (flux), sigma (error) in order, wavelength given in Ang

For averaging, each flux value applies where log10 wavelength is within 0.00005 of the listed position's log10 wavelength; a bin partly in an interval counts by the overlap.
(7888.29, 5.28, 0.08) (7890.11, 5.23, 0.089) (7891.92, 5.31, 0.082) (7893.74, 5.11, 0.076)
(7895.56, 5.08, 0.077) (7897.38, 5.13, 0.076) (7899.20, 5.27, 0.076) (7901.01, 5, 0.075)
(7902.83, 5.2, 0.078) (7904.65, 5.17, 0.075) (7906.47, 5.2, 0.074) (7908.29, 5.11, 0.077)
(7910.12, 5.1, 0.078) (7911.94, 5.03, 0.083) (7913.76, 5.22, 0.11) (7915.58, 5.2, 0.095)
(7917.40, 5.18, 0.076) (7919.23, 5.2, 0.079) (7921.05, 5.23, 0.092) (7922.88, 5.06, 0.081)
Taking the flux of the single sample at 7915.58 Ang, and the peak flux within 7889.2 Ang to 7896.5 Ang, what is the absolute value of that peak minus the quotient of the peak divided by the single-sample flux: 4.29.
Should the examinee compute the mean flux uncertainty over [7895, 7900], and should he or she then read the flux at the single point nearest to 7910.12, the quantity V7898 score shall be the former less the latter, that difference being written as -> -5.02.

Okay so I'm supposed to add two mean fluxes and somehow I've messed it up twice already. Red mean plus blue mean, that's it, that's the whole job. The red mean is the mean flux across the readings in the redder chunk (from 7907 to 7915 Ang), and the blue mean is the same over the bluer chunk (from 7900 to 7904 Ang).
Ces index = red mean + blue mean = 10.2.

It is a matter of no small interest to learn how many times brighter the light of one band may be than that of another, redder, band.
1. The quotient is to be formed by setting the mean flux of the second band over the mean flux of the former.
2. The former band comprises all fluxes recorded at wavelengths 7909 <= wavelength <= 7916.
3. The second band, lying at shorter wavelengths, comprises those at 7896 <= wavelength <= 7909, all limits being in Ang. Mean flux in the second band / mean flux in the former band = 1.00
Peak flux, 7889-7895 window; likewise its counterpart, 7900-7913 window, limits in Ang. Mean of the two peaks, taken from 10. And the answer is 4.745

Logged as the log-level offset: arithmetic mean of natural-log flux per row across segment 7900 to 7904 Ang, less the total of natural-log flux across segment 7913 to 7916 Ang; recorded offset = -1.67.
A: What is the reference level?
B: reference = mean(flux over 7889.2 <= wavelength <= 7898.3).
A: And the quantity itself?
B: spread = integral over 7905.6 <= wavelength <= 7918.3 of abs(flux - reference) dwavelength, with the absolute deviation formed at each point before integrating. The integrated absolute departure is 0.7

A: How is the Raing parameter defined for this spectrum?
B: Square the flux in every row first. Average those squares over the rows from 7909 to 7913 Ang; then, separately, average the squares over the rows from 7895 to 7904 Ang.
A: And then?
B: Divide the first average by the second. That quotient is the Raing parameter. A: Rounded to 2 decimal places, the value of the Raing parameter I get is 0.97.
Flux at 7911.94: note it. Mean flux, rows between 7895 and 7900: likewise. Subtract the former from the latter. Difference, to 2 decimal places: 0.13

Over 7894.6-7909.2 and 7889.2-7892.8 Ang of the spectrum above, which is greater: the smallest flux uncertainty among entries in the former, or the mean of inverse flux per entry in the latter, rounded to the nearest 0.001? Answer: 0.190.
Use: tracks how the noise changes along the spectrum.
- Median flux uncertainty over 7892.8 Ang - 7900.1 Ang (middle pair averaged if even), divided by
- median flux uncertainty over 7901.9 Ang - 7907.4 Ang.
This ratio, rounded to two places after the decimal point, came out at 1.01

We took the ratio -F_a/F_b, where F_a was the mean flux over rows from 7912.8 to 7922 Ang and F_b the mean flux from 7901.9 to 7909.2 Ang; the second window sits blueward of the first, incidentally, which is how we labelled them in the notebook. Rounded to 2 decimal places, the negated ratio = -1.01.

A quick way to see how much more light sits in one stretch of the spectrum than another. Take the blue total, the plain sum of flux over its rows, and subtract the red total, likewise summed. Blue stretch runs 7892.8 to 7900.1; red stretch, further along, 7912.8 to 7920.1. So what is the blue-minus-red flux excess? -0.21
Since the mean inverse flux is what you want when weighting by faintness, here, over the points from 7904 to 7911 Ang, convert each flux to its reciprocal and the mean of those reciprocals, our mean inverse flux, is 0.194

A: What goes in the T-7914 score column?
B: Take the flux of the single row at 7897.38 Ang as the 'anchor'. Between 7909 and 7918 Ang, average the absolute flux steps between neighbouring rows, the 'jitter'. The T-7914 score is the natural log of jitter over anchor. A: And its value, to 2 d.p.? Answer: -4.23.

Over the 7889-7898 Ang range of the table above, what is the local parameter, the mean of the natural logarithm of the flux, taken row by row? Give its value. 1.643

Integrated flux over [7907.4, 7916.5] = 47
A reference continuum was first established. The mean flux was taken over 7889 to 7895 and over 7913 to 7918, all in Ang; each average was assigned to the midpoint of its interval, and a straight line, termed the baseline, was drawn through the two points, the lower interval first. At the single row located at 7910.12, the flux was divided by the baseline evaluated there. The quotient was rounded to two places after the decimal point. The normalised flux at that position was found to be 0.98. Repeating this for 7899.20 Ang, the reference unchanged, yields 1.01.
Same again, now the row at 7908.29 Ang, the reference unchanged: 0.98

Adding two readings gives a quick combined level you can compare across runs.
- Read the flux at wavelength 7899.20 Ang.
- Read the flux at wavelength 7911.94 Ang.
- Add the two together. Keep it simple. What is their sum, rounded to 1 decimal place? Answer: 10.3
